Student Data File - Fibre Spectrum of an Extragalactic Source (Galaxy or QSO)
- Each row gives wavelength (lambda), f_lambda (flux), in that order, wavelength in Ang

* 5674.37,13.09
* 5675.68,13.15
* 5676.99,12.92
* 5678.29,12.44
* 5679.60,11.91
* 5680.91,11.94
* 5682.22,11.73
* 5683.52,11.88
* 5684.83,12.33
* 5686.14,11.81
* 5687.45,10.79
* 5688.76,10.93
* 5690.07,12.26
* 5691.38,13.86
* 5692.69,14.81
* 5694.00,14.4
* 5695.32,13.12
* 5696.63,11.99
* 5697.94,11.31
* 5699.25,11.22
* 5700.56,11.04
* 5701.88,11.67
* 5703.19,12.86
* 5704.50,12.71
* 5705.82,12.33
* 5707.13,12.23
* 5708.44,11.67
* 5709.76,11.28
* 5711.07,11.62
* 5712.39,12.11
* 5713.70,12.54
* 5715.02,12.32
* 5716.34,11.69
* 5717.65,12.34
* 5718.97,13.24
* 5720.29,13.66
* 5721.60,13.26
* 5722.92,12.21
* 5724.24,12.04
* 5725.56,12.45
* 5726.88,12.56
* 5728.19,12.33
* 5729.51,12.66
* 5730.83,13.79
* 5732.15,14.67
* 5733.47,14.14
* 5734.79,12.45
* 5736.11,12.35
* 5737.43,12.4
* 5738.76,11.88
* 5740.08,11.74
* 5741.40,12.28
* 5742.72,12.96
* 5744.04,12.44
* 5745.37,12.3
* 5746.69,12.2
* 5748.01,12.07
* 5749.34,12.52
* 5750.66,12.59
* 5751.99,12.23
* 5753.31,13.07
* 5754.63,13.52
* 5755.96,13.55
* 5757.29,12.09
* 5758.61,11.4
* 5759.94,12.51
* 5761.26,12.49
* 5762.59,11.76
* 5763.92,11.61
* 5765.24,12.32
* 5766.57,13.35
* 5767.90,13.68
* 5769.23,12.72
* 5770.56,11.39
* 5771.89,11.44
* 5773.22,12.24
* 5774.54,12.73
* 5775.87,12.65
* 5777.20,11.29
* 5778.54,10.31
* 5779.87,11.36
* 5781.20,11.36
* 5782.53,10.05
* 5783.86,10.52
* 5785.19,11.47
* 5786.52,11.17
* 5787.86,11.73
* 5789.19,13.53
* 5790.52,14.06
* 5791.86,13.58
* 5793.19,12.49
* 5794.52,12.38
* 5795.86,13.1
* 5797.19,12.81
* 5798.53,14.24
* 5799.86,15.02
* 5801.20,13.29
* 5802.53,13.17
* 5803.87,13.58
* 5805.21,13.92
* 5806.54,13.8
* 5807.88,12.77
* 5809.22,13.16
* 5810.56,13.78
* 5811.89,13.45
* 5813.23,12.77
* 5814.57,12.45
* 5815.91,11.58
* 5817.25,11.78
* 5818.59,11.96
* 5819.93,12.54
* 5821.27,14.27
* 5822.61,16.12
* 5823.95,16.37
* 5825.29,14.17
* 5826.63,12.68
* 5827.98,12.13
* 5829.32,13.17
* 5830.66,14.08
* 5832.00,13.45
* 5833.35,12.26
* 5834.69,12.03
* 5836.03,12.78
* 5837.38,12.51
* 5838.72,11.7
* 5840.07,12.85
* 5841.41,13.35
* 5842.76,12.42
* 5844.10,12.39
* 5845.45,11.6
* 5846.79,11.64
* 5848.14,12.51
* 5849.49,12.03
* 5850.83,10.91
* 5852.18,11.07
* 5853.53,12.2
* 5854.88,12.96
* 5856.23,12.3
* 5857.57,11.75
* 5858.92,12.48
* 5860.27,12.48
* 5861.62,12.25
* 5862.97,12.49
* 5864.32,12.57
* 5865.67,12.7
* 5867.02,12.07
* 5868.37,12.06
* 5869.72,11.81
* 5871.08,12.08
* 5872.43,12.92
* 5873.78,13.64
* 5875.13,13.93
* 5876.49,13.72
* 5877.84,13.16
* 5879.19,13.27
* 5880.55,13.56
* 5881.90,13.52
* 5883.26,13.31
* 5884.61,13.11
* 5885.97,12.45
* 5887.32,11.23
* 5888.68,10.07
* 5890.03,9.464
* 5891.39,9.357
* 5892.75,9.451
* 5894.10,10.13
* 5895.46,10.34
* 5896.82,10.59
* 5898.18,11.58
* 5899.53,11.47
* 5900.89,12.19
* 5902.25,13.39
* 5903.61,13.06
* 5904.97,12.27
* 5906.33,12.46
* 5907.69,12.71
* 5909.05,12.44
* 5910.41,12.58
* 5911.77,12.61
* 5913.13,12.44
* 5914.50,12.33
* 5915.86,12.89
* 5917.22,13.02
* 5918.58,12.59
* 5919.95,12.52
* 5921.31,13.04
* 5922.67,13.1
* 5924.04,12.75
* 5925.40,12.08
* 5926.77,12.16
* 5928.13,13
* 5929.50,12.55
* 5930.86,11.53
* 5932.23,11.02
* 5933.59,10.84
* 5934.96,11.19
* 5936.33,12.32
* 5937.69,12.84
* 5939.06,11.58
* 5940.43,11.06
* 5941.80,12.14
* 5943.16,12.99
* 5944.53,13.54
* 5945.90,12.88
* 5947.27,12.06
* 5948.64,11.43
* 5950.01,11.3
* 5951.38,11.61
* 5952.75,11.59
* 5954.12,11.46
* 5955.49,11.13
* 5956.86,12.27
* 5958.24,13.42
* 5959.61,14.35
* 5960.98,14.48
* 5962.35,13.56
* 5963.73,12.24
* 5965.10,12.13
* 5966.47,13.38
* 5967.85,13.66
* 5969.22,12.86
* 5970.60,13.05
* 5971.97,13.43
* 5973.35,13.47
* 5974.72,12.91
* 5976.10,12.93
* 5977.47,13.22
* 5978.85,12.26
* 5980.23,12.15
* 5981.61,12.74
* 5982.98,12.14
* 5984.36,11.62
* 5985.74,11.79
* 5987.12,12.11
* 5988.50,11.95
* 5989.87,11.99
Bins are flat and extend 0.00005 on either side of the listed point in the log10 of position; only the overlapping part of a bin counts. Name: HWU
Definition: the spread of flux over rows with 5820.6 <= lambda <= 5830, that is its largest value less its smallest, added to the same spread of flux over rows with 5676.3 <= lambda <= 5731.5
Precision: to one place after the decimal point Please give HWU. 8.3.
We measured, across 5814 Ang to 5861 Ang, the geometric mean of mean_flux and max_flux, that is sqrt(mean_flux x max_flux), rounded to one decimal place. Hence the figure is 14.4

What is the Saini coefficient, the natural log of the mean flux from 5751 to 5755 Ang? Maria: 2.56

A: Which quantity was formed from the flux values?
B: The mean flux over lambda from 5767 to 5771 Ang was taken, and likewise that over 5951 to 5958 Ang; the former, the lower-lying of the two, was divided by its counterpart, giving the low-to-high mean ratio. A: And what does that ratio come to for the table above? 1.08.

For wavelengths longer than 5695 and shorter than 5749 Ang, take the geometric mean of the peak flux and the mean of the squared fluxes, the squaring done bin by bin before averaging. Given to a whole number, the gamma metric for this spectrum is 48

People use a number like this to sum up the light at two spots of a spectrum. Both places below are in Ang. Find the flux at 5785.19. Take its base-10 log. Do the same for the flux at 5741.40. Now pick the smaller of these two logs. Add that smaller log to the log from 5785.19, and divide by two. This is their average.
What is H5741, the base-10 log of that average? 0.025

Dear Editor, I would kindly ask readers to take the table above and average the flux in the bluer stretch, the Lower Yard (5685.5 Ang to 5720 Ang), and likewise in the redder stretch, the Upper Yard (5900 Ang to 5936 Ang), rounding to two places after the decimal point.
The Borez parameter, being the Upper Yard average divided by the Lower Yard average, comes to 1.01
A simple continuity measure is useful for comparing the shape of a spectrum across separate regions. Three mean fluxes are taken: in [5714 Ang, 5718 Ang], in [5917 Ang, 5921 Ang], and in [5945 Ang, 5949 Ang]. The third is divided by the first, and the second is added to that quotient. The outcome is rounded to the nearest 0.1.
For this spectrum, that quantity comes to 13.7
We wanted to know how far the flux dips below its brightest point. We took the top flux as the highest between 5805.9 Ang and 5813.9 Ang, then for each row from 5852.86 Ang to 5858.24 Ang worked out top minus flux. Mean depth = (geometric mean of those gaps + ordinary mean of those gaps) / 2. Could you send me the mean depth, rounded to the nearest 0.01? 1.46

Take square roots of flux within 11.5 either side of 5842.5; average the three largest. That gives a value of 3.64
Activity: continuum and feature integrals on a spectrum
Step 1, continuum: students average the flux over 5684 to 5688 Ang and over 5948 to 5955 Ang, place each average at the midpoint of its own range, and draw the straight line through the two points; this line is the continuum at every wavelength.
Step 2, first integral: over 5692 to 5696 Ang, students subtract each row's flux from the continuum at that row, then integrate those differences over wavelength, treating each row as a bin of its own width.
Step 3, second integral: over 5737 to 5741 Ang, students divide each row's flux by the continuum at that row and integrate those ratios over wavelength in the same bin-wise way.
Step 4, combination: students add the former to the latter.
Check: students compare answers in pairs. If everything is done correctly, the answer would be -5.6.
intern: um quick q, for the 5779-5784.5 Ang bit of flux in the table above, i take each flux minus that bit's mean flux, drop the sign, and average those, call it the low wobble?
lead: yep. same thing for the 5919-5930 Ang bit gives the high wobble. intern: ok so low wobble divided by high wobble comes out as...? 1.7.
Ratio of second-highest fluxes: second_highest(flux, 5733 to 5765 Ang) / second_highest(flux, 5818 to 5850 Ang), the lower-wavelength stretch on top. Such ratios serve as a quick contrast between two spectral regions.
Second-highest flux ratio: 0.84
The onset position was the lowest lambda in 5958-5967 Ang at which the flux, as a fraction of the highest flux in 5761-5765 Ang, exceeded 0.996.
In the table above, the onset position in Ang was 5958.24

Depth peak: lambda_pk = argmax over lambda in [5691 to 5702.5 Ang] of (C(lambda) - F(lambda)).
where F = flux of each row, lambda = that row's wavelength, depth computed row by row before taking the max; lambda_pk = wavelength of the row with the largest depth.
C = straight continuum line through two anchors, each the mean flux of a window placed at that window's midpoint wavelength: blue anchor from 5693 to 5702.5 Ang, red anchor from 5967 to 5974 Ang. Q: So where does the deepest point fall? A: 5700.56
